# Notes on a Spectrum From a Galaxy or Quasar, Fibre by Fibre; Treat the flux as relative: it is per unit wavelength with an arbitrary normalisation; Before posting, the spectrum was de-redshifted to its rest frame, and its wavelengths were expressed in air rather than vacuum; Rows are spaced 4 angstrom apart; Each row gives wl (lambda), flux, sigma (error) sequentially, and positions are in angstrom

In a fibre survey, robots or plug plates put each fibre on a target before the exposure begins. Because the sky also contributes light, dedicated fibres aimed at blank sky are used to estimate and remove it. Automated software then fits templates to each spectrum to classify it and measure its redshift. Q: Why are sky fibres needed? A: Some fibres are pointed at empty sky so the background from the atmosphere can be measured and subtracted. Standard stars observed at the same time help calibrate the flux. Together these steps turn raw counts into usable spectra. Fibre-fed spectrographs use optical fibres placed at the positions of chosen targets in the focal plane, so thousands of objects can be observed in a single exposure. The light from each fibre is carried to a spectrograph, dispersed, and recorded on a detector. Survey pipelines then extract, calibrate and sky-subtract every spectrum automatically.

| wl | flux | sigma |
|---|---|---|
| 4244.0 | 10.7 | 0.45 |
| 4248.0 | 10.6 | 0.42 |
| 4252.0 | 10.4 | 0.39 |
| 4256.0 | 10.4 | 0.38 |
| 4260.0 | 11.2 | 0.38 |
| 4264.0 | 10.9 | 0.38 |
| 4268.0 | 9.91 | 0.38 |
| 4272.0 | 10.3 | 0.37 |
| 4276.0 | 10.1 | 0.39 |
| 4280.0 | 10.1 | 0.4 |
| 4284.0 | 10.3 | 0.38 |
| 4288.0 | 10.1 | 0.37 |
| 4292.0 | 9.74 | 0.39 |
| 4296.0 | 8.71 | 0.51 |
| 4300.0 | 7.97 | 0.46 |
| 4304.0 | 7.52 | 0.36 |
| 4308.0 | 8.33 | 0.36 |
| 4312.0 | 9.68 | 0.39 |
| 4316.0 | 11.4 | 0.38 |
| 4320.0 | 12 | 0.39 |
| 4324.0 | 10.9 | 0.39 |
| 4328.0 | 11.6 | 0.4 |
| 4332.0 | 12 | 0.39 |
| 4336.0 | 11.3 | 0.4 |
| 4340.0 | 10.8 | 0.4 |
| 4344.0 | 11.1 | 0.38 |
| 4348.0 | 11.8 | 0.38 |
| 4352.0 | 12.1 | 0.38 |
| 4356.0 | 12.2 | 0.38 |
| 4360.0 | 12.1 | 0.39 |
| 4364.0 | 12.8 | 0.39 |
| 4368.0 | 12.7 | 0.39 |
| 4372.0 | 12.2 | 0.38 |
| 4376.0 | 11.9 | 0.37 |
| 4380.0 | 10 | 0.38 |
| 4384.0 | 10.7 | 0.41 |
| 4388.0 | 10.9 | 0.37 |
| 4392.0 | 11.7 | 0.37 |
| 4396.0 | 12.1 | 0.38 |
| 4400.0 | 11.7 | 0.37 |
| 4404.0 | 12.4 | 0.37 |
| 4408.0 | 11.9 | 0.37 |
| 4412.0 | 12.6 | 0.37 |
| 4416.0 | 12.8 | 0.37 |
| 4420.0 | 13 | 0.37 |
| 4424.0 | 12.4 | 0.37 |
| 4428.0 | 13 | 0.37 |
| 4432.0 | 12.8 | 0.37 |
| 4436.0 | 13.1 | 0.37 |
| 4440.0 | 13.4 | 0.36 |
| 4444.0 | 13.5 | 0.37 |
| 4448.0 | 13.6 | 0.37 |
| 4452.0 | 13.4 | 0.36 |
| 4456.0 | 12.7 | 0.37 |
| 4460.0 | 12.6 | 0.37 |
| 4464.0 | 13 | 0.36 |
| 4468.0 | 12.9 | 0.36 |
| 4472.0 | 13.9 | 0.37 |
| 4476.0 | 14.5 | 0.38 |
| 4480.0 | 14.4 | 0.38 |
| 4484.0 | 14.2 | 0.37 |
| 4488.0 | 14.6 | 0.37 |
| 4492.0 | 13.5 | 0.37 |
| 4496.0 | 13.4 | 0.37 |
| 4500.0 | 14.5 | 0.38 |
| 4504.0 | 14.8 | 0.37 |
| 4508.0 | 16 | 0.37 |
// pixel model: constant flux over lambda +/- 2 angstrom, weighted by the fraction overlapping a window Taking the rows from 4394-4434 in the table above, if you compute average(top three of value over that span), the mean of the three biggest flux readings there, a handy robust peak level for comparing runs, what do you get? 12.9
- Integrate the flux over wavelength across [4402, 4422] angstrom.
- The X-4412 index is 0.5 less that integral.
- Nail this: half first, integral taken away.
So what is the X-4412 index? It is -250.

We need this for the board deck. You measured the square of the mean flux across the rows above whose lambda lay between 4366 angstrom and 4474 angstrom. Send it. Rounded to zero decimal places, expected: 156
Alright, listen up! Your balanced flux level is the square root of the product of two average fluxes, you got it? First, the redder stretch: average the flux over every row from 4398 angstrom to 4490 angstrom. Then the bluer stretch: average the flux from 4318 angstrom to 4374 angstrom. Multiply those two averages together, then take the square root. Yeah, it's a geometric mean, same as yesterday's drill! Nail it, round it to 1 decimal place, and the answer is 12.5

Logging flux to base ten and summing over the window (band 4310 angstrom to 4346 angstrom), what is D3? 9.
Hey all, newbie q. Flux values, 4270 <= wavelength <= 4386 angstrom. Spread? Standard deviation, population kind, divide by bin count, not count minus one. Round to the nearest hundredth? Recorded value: 1.38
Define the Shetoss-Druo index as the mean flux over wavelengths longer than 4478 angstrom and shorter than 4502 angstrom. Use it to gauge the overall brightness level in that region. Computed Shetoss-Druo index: 14.1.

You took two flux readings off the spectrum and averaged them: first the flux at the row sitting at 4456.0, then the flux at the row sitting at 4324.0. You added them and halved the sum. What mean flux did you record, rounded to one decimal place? 11.8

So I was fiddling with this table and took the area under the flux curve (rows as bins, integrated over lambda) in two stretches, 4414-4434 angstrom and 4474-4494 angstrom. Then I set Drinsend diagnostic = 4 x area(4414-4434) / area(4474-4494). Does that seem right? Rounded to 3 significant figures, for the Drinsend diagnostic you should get 3.60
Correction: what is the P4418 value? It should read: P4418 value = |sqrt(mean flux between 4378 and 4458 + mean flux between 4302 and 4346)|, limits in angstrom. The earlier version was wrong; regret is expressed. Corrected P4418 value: 4.79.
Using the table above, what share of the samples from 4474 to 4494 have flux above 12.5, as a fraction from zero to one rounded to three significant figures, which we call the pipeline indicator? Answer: 1.00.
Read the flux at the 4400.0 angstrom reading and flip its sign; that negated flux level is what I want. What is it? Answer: -11.7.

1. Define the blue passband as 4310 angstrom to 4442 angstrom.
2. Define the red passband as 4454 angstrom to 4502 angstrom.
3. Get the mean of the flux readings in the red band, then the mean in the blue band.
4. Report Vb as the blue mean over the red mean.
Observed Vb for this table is 0.87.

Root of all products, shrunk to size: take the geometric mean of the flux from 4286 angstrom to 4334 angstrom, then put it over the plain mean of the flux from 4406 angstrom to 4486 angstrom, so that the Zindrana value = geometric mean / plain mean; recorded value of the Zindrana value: 0.75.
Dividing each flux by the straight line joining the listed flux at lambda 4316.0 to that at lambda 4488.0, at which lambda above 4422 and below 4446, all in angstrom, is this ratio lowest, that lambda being 4424.0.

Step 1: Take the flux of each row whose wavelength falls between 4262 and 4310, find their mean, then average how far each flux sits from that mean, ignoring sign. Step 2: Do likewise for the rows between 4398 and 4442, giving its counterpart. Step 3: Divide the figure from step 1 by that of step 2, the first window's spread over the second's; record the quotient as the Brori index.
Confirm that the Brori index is 2.2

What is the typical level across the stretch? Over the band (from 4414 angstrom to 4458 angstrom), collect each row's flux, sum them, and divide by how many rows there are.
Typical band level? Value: 13.1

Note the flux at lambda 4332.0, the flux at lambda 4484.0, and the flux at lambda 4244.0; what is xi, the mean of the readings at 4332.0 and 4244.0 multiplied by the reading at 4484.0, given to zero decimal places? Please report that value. 161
